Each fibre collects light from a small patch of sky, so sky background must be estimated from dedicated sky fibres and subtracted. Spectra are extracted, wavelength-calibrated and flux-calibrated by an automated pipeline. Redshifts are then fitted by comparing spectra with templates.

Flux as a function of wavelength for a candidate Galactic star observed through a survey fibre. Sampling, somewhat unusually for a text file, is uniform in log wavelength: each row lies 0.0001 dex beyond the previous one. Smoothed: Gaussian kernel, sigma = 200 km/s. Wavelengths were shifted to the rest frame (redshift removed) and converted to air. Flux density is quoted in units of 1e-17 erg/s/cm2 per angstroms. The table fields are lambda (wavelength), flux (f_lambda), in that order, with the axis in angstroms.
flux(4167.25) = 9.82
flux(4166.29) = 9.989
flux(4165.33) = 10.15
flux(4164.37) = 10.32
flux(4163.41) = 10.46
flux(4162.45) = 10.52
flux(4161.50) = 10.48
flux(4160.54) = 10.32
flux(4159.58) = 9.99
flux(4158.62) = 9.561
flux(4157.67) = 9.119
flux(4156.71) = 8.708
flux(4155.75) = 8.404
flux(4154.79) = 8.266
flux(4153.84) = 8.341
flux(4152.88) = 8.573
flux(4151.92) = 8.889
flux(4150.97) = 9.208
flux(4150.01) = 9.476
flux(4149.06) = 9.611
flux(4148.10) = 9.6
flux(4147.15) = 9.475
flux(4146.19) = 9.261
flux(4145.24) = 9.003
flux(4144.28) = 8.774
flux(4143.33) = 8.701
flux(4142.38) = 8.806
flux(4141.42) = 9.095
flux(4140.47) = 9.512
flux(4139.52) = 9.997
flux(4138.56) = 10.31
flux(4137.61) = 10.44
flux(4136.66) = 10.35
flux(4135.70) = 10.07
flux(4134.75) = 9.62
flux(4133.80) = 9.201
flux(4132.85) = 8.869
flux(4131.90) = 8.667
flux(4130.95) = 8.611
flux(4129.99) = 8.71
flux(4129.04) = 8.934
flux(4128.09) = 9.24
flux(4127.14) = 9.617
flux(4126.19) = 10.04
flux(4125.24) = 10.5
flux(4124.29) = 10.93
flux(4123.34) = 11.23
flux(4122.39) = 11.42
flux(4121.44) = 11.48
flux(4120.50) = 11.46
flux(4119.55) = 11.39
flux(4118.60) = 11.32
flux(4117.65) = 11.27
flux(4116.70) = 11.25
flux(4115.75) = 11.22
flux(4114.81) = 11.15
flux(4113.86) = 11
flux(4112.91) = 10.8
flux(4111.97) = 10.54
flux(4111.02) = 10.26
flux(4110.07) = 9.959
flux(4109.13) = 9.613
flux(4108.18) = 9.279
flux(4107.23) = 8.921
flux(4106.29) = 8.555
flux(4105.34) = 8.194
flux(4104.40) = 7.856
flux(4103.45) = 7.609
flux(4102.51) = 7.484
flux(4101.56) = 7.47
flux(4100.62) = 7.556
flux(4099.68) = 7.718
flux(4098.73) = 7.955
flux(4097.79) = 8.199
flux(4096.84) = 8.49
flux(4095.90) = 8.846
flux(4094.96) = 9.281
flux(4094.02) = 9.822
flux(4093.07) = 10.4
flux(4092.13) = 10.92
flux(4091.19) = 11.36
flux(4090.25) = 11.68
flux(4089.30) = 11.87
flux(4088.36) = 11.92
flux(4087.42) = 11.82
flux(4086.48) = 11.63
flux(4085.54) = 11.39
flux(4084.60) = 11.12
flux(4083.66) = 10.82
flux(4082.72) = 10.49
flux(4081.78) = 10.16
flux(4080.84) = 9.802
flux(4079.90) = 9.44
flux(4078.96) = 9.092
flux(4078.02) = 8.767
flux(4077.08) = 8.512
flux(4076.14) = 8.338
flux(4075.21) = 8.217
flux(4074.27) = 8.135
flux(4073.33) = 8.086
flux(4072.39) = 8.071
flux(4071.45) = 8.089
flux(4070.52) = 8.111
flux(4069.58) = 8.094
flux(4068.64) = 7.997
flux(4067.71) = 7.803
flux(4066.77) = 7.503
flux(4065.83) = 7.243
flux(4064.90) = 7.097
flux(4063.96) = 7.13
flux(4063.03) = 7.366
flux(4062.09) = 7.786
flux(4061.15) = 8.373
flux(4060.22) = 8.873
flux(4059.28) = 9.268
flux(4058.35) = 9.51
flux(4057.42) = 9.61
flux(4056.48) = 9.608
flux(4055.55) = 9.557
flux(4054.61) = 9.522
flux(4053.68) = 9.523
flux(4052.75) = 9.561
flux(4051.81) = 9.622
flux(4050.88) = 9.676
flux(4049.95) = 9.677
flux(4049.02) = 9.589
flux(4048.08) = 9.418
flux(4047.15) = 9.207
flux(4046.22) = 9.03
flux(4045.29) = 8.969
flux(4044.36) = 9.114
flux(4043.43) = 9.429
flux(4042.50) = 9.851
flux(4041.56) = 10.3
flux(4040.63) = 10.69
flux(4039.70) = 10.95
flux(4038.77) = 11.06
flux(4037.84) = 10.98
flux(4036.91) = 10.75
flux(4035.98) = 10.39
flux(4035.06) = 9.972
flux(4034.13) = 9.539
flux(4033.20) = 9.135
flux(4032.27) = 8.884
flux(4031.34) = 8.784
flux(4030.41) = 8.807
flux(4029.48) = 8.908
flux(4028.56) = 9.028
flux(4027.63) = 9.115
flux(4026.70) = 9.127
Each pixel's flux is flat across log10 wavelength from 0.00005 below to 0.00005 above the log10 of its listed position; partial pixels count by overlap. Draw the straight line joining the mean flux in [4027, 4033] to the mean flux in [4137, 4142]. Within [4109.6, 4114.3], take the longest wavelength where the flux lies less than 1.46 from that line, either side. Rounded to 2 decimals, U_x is 4113.86 angstroms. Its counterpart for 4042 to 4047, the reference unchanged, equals 4046.22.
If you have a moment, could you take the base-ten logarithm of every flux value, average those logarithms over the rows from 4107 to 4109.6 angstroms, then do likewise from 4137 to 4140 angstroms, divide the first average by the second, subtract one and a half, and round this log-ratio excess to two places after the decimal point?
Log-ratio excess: -0.54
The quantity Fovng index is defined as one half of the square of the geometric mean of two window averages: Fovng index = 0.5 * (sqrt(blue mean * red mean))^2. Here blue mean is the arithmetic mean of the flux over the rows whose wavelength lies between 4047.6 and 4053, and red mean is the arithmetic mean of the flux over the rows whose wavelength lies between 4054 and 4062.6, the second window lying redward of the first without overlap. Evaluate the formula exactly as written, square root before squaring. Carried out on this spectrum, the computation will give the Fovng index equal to 43.7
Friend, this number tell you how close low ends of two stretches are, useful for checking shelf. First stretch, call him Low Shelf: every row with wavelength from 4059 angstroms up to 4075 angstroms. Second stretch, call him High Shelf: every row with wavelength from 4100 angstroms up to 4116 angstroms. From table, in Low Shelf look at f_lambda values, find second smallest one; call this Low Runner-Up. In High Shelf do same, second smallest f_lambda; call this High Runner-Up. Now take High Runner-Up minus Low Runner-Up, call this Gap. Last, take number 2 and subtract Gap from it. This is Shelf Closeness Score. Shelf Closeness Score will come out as 1.6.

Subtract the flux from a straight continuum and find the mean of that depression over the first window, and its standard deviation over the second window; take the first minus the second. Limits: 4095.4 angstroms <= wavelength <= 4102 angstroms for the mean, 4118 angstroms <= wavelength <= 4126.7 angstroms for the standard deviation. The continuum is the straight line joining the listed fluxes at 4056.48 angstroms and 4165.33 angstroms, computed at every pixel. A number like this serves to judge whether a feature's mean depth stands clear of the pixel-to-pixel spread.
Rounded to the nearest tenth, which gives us 1.3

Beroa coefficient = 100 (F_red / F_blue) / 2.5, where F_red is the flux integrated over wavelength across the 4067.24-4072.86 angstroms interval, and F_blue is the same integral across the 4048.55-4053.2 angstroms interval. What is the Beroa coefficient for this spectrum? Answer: 40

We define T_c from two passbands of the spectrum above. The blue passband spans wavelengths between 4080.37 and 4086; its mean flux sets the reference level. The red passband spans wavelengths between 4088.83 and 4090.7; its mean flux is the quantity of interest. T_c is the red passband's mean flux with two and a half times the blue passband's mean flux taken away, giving -14.8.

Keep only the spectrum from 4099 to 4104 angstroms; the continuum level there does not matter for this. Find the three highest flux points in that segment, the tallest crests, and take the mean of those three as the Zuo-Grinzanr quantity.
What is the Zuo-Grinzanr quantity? 7.6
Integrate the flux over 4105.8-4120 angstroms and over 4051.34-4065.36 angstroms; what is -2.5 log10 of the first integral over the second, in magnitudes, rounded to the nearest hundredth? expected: -0.20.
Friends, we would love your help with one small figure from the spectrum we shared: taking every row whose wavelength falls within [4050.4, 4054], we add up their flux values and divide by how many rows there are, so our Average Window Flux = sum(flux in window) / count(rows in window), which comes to 9.6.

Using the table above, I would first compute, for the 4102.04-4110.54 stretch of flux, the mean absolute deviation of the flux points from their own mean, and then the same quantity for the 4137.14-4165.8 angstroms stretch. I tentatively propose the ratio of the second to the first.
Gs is 0.8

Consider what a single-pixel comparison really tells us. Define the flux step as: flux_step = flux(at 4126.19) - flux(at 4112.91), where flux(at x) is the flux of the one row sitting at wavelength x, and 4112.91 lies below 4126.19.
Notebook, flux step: -1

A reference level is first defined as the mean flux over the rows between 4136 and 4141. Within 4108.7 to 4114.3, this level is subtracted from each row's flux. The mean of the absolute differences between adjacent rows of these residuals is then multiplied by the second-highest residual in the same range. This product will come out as 0.19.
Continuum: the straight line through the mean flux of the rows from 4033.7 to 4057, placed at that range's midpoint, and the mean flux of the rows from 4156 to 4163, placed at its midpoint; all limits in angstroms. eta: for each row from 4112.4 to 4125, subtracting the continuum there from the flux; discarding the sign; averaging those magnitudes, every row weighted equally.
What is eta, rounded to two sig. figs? 1.4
